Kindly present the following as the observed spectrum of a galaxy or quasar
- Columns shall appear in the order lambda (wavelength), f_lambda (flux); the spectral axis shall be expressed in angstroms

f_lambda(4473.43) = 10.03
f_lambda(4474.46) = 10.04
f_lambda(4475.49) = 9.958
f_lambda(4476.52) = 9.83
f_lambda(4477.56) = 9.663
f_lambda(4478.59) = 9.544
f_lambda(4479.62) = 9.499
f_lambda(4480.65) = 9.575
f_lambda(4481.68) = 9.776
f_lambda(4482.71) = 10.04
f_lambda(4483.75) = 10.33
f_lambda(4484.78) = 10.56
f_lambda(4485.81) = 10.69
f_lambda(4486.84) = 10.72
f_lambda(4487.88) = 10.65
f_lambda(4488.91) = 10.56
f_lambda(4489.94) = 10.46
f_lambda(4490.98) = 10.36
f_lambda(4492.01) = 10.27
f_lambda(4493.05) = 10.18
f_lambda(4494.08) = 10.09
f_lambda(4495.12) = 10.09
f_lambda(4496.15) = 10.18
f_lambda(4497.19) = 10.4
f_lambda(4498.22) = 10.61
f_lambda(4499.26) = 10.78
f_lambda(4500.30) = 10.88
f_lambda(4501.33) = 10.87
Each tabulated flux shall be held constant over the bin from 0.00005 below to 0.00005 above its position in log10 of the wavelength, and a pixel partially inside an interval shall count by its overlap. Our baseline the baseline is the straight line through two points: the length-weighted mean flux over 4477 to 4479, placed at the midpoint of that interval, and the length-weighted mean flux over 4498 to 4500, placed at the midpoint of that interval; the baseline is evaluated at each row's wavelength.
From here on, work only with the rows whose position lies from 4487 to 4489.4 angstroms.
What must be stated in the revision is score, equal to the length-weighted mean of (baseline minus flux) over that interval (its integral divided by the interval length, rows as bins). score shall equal -0.51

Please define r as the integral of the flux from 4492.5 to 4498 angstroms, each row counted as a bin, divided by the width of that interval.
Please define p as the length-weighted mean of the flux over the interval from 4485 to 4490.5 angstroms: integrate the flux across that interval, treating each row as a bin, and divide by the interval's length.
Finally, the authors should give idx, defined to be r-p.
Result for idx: -0.4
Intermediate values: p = 10.6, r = 10.2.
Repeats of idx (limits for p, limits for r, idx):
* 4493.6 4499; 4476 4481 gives -0.7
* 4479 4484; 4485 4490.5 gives 0.8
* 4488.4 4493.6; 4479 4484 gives -0.6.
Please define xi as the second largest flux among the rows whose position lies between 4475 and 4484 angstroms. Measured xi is 10.04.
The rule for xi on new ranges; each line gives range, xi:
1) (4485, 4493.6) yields 10.69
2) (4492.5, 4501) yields 10.78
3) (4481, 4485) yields 10.33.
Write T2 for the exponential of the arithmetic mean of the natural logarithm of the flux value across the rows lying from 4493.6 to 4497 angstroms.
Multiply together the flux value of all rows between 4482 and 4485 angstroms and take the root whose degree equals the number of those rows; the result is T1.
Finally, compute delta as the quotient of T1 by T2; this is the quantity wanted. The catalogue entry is 1.02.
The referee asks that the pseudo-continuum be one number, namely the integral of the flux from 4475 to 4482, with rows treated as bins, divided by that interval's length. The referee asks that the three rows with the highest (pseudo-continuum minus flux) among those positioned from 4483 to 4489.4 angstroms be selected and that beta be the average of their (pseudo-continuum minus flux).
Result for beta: -0.80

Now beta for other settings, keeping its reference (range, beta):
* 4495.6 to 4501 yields -0.71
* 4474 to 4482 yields 0.15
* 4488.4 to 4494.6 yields -0.49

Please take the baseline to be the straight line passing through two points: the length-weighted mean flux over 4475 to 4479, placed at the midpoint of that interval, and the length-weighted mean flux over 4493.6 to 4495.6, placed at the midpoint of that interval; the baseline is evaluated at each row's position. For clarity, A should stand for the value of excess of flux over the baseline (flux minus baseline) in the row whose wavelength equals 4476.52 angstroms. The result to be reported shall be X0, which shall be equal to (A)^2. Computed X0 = 0.011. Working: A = 0.10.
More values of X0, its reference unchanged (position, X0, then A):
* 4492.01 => 0.065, 0.25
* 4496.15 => 0.008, 0.09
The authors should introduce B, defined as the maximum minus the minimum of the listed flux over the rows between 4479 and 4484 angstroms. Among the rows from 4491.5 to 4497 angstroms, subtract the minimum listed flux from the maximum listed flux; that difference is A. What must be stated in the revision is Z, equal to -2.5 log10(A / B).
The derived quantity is 1.7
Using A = 0.2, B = 0.83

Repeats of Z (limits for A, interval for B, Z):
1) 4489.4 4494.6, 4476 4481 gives -0.1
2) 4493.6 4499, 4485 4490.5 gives -0.8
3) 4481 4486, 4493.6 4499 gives -0.6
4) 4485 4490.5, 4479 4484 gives 1.3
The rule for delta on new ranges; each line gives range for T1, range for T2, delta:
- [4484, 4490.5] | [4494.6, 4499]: 1.03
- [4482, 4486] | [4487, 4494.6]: 1.00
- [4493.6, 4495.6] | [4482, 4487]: 0.96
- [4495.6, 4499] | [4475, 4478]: 1.06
